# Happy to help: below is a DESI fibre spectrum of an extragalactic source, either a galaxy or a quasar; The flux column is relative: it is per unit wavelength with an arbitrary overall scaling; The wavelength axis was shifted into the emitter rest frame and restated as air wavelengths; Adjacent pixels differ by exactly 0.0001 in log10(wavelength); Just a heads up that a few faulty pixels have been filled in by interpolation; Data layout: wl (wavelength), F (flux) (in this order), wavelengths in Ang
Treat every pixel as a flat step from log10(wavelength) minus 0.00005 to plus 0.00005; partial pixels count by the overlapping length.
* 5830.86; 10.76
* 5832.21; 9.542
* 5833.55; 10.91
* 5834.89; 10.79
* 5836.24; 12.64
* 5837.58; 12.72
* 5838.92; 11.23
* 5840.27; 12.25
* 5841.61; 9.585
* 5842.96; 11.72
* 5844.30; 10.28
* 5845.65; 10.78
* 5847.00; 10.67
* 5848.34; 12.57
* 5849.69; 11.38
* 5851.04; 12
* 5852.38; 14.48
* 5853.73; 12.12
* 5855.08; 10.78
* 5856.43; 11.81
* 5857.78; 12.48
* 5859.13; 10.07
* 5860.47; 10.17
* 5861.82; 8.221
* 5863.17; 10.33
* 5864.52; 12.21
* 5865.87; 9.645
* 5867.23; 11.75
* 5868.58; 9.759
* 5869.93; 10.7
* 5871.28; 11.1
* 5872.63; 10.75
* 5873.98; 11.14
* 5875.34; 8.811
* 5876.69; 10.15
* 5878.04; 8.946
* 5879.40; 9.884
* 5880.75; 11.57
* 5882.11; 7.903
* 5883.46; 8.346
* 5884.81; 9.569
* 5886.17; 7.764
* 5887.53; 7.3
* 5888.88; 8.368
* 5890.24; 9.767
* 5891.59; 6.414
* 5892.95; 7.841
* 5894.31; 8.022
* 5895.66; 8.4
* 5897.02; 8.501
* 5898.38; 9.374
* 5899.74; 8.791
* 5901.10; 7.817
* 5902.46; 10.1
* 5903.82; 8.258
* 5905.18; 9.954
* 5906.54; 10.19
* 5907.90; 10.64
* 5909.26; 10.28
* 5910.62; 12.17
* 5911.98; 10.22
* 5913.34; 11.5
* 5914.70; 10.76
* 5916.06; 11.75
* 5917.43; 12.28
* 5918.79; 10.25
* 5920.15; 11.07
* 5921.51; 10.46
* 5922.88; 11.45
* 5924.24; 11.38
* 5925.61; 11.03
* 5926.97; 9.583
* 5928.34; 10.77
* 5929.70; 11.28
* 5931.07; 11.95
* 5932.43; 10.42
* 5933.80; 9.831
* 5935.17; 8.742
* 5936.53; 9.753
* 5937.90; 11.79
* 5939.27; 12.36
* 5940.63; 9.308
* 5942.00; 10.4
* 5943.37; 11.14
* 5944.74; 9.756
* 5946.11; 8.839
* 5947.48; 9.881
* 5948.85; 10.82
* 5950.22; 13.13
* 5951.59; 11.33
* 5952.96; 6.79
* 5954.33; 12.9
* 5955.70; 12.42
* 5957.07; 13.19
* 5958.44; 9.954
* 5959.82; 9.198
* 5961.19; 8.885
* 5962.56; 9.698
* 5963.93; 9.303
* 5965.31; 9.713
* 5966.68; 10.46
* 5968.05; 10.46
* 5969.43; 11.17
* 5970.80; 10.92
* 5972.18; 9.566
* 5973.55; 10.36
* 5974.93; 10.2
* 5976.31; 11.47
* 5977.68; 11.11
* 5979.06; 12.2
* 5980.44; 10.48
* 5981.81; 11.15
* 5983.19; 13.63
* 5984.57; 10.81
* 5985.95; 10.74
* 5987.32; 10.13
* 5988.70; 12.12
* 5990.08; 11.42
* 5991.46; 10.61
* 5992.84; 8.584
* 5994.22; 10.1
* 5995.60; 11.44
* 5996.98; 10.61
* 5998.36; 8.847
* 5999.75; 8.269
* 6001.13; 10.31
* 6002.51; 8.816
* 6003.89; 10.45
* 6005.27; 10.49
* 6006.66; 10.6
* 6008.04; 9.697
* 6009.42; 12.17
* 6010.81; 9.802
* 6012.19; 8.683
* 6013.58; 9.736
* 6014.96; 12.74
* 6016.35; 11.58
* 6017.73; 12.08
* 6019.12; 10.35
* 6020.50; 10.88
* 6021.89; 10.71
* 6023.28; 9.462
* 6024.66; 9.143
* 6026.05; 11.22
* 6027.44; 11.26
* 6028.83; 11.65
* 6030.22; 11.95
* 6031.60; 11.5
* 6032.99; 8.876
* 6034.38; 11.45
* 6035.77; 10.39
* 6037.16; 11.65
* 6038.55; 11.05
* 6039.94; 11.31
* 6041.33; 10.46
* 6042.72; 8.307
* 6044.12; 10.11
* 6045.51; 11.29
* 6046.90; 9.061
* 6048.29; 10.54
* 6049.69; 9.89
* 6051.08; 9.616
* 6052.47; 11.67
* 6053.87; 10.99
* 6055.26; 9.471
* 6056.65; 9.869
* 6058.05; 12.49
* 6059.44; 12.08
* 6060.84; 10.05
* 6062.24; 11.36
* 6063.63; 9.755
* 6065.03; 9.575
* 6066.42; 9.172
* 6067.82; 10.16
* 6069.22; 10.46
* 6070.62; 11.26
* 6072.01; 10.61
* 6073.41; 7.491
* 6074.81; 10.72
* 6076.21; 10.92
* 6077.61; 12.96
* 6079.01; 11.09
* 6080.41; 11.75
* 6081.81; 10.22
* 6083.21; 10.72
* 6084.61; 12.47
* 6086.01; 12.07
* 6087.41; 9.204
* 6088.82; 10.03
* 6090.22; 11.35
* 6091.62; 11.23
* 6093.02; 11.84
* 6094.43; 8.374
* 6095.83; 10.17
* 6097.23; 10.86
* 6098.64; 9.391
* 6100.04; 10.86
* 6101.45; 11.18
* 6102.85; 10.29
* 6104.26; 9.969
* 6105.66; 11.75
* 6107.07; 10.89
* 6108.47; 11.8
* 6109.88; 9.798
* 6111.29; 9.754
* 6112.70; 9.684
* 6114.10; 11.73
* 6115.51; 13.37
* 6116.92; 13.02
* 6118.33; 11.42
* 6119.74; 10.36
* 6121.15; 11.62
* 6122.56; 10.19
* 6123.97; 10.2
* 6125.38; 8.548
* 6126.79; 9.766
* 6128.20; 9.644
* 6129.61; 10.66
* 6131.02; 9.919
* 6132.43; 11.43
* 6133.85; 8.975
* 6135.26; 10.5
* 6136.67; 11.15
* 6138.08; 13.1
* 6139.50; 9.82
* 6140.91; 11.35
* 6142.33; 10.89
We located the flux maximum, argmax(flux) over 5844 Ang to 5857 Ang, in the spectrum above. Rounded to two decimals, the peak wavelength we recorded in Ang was 5852.38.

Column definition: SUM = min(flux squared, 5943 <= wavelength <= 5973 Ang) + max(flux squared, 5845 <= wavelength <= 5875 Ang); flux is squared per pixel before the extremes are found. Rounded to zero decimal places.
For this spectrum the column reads 256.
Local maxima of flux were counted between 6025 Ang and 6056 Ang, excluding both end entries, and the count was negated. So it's -7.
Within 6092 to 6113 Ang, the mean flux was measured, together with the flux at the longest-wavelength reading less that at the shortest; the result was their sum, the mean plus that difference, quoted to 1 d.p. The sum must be 8.3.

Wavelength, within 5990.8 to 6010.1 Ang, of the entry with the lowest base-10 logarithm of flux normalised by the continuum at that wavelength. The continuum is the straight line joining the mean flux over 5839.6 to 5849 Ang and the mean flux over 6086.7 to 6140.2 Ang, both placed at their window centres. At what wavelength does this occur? 5999.75 Ang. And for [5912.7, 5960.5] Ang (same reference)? 5952.96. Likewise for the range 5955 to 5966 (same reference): 5961.19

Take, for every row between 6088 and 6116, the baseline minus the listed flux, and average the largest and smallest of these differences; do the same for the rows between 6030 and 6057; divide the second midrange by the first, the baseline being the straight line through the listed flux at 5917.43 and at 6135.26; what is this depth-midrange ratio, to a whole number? -9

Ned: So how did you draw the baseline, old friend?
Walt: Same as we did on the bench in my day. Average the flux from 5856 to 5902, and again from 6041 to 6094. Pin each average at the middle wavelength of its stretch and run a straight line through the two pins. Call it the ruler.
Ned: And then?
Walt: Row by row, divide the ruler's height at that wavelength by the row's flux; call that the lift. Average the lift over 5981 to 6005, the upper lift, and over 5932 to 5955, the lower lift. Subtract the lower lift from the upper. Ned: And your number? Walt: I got 0.01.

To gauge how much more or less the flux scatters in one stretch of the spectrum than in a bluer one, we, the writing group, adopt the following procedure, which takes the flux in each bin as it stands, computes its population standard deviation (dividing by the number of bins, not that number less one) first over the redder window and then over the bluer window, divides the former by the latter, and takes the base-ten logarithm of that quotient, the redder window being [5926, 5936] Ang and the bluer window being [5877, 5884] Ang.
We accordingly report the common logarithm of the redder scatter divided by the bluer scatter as -0.11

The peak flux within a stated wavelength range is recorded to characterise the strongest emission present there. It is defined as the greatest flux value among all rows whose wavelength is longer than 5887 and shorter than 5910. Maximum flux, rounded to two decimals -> 10.64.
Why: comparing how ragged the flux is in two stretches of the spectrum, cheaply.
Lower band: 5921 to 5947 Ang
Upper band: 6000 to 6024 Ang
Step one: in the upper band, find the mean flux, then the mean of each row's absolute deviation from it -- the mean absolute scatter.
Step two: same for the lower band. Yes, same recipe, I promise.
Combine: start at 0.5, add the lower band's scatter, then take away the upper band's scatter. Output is 0.52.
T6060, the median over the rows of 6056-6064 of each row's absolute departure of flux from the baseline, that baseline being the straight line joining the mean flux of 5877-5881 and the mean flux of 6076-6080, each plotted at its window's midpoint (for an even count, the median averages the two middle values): 1.2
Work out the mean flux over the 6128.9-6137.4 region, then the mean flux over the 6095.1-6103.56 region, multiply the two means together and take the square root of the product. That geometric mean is 10.45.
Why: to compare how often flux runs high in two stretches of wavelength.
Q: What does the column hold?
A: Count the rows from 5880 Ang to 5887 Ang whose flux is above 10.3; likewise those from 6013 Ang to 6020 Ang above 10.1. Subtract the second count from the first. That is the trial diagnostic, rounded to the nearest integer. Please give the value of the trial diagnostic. -3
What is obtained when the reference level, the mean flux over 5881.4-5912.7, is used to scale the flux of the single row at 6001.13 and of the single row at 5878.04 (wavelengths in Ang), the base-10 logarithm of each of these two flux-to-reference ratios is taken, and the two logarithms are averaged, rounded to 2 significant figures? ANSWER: 0.030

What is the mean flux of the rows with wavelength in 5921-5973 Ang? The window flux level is 10.5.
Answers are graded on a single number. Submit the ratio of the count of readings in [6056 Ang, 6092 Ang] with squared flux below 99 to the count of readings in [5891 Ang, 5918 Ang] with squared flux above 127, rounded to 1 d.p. 1.5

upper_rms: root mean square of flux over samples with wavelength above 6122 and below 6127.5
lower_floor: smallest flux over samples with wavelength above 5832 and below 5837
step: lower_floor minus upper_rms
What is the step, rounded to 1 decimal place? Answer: -0.2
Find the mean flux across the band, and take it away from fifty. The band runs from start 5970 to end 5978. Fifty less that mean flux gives 39.4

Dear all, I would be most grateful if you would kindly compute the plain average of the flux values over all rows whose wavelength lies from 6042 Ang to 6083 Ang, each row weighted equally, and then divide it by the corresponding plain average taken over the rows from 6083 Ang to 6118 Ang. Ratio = 0.96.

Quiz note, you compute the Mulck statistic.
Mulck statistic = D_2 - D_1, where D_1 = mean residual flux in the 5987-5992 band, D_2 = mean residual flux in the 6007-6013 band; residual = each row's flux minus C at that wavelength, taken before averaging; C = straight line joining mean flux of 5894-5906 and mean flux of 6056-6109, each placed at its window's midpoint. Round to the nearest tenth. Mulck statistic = -1.2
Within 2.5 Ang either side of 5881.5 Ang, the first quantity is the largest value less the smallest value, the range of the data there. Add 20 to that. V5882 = 23.7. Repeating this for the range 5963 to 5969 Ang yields 21.2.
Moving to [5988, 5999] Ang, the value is 23.5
